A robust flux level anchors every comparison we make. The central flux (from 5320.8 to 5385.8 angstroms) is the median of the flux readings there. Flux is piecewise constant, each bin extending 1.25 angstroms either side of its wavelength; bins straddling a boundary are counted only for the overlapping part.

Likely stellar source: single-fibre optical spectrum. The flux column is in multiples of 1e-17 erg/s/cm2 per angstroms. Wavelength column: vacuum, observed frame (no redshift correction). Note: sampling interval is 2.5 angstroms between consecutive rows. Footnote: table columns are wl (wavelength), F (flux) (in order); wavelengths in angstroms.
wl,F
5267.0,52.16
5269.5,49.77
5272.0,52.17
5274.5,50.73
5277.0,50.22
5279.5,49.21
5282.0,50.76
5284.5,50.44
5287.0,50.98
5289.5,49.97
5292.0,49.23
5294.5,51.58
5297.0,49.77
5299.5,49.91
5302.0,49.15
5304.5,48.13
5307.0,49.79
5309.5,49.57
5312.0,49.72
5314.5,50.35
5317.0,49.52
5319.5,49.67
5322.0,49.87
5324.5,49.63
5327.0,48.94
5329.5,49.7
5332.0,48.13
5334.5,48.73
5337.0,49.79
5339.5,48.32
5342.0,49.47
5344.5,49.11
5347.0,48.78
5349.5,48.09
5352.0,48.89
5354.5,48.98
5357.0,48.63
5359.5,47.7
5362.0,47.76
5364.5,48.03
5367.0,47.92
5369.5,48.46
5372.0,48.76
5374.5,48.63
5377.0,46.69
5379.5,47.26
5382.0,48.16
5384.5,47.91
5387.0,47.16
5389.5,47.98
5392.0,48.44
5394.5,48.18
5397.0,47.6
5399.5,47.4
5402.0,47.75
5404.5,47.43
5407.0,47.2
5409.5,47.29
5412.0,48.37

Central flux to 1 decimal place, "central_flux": 48.6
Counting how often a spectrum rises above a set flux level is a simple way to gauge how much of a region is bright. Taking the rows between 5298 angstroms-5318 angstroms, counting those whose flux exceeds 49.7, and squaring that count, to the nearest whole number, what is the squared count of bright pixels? 16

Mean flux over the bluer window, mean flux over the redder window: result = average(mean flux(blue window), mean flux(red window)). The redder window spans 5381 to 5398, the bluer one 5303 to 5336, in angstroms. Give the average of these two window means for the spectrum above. 48.6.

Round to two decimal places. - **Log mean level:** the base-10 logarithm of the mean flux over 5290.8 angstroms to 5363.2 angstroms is 1.69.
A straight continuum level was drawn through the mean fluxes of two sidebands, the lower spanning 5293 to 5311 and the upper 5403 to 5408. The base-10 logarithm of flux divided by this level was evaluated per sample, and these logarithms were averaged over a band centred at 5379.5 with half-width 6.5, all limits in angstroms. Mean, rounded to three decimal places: -0.002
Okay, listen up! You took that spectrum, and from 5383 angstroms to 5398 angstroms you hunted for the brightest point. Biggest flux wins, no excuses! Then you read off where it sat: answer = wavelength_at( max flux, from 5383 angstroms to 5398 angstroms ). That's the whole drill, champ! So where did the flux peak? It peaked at 5392.0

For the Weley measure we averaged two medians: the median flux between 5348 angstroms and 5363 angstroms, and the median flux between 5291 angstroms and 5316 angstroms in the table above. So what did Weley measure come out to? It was 49.1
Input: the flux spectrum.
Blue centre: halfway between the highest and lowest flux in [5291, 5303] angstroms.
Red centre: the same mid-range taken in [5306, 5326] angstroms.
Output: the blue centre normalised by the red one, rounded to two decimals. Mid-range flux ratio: 1.01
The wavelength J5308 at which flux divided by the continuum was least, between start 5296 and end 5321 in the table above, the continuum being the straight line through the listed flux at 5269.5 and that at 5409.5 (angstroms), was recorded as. 5304.5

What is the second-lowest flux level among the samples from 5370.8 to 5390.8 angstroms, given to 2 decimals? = 47.16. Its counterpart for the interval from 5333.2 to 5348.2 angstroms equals 48.73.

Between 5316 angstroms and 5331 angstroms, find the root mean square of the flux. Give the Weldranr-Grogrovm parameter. 49.6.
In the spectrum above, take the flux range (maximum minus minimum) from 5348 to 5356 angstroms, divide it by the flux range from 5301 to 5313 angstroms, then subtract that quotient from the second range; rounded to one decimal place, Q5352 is 1.1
